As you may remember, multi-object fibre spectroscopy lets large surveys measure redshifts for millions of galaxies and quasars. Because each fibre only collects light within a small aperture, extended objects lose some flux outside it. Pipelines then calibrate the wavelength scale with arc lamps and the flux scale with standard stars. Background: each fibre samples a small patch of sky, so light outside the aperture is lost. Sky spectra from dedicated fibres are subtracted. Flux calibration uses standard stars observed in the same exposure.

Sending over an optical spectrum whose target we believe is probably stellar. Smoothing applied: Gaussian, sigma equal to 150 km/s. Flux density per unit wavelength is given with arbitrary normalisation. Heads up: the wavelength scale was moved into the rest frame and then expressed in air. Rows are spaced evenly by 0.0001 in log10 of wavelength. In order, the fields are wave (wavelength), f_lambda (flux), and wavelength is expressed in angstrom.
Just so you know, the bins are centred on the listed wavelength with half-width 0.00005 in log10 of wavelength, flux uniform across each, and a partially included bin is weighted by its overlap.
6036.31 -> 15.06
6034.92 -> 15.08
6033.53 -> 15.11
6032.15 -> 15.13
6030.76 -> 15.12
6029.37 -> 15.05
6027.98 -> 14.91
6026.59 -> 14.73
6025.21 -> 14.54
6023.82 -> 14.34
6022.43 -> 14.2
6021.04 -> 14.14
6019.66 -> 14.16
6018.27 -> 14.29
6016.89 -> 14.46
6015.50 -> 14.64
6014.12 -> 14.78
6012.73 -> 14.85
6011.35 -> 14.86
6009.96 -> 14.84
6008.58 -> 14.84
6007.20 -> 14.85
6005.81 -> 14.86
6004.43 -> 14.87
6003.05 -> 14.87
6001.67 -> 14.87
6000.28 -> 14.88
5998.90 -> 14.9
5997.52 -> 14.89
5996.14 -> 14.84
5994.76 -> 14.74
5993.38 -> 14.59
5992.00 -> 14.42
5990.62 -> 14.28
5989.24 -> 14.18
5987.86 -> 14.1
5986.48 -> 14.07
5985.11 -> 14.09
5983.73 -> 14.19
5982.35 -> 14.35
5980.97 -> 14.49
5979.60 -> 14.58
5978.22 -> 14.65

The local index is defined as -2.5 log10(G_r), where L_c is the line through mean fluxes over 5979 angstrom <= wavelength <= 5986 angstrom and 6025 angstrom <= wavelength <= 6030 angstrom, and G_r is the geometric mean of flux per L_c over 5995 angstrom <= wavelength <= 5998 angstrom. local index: -0.03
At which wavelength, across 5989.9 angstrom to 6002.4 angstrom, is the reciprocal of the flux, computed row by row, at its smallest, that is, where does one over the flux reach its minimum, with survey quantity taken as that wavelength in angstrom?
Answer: 5998.90 angstrom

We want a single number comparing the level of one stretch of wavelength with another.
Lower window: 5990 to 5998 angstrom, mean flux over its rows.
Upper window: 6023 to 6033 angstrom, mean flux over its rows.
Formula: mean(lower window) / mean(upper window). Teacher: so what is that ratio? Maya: 0.986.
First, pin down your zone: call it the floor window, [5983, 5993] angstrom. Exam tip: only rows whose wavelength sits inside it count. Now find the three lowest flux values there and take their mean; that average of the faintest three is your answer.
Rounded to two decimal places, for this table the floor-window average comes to 14.09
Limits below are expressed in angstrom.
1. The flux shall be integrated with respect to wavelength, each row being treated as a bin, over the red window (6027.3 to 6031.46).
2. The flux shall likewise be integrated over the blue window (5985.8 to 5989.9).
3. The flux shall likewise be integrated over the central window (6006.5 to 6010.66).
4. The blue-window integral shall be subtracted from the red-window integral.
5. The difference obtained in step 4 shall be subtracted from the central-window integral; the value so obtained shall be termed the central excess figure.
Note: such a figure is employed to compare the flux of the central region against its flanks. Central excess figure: 57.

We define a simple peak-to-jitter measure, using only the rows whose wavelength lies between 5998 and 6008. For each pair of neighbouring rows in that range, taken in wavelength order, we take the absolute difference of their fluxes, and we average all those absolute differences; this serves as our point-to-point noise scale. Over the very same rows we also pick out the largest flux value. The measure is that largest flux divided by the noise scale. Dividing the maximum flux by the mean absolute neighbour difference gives 1788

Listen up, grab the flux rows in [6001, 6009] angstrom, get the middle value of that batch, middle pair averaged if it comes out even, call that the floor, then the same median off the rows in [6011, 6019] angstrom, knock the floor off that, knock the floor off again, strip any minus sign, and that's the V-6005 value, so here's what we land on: 15.0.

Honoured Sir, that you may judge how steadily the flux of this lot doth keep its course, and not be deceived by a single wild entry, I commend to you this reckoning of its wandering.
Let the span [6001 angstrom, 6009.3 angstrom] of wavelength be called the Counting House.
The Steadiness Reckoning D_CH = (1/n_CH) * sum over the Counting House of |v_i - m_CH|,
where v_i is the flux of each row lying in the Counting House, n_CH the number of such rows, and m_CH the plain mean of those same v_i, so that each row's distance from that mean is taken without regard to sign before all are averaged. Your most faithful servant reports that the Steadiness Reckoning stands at 0.010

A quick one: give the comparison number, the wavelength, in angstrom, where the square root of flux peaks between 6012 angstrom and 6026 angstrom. 6012.73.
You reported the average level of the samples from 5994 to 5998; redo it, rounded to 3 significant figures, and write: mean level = 14.8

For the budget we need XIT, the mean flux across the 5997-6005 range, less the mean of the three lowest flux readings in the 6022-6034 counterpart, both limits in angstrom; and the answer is 0.52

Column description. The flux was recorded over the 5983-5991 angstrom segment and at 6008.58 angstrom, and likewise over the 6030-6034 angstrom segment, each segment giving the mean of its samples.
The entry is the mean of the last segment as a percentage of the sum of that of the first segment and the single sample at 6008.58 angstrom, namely 52.2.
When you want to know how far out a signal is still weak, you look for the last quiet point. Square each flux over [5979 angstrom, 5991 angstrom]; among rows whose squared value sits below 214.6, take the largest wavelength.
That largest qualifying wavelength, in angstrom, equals 5990.62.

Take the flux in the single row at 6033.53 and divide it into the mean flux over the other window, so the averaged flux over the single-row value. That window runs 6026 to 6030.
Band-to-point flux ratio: 0.99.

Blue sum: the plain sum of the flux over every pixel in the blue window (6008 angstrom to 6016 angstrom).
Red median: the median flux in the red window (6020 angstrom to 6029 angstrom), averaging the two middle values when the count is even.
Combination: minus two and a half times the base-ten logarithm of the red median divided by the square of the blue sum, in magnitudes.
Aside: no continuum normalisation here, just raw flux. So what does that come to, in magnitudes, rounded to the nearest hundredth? 6.84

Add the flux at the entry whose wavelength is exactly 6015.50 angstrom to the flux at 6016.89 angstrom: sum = 29.1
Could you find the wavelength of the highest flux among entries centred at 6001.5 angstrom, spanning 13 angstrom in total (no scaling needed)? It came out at 5998.90 angstrom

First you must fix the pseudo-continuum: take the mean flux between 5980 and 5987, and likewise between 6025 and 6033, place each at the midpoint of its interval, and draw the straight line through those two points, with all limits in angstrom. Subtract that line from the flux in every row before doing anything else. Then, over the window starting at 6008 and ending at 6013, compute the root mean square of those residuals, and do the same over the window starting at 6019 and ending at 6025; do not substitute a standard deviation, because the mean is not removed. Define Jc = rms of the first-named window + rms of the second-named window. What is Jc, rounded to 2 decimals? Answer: 0.81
